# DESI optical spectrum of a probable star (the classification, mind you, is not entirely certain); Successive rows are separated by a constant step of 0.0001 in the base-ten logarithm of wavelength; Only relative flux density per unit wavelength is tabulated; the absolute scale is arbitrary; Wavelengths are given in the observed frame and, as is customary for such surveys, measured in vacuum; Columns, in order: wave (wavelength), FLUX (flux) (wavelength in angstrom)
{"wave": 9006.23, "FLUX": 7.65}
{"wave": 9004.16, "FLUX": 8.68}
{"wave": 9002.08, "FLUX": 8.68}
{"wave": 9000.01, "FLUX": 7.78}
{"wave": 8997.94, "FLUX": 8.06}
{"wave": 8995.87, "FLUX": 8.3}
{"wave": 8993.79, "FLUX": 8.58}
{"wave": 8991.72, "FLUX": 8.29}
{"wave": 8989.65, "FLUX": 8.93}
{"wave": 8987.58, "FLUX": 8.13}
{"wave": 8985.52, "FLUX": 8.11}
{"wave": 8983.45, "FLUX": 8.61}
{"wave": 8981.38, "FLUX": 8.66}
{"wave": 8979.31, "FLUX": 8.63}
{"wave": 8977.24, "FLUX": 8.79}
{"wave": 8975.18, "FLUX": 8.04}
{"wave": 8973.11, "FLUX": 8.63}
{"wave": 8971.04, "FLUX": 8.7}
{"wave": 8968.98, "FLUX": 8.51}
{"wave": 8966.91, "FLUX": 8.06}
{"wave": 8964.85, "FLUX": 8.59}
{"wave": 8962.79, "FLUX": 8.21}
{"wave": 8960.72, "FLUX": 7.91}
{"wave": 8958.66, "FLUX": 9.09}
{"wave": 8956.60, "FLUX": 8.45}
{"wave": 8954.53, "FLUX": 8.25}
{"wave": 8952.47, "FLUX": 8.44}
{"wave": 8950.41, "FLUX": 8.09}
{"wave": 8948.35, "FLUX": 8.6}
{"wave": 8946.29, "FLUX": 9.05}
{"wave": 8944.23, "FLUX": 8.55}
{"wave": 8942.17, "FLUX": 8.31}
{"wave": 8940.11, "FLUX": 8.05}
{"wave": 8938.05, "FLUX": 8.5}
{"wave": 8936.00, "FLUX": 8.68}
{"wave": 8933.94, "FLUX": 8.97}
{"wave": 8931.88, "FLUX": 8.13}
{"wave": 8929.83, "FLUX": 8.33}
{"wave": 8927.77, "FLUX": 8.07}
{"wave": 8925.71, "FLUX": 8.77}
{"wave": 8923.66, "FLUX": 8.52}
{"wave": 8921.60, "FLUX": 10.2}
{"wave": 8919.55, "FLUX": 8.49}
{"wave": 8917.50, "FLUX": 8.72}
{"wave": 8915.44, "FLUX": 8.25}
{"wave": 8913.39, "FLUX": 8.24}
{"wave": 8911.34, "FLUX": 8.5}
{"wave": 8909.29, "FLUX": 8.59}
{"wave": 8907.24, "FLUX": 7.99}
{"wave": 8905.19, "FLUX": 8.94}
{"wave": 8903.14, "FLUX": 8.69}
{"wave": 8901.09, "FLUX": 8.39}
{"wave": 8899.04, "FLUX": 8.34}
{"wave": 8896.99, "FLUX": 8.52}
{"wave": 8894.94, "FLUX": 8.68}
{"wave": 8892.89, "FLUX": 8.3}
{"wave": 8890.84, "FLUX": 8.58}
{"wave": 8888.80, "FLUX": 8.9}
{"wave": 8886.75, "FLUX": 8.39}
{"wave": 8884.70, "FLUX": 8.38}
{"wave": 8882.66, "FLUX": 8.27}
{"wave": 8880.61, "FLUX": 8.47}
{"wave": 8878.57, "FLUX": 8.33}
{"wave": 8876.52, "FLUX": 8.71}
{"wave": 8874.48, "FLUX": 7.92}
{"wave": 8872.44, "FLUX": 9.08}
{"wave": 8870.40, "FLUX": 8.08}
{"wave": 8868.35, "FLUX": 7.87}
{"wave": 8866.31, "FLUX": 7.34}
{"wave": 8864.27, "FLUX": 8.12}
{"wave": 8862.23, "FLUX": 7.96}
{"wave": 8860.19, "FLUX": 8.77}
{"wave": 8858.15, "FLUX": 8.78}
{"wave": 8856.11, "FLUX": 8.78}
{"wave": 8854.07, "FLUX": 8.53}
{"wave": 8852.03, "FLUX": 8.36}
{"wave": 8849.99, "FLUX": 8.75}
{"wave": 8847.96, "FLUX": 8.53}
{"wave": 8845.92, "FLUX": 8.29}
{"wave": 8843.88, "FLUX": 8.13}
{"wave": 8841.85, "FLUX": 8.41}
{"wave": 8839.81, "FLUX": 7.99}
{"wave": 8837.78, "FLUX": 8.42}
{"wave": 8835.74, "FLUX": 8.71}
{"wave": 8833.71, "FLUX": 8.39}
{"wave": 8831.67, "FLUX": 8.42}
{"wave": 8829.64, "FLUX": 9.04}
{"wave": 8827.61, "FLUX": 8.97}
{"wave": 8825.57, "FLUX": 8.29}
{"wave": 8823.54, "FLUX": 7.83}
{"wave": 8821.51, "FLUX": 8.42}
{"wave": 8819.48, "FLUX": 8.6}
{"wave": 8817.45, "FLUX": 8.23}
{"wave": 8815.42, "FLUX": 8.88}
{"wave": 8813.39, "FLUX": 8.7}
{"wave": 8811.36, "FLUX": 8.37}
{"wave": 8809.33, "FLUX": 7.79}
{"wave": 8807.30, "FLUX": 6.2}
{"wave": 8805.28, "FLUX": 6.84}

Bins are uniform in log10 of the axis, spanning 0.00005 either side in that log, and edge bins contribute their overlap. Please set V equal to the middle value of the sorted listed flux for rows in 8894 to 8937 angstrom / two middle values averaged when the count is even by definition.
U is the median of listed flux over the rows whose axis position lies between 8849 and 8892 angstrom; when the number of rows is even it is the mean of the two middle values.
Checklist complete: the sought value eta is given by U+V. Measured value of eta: 16.91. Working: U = 8.39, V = 8.52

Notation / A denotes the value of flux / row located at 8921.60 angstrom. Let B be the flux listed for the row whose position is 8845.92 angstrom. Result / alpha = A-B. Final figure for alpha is 1.91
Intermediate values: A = 10.2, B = 8.29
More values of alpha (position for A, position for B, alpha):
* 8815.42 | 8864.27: 0.76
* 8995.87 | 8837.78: -0.12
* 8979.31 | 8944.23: 0.08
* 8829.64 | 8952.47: 0.60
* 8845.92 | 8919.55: -0.20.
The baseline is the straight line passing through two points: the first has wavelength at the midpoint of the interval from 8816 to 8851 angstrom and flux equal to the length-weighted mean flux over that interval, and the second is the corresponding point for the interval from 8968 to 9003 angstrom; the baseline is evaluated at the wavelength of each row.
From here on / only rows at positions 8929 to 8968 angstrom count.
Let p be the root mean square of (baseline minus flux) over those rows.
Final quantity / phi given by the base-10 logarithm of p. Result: -0.48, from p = 0.333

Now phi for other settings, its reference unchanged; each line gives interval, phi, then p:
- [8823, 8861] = -0.50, 0.315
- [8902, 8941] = -0.31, 0.495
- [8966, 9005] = -0.51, 0.312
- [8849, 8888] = -0.38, 0.414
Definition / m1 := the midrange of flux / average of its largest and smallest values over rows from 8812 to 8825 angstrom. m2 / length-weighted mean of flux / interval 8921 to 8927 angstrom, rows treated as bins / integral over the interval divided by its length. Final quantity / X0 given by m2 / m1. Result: 1.08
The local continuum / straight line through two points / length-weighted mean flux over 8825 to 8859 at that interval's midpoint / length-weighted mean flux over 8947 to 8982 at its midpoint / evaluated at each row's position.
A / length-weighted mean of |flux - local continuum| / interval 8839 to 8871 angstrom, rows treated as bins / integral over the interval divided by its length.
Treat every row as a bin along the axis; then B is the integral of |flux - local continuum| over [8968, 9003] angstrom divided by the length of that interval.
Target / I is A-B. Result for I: 0.08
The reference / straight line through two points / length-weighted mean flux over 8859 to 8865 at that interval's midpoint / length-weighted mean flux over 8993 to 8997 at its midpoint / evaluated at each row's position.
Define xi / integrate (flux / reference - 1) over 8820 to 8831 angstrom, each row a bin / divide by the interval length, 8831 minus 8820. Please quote 0.03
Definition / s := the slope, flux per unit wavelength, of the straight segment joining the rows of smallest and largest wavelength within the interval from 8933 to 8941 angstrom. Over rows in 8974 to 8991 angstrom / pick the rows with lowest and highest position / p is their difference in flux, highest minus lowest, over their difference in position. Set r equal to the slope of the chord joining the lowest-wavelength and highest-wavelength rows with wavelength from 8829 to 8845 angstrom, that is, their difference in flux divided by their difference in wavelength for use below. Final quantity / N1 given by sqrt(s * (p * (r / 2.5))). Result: 0.015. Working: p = 0.062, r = -0.06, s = -0.15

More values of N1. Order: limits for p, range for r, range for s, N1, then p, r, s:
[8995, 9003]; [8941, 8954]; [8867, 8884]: 0.003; 0.061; 0.01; 0.03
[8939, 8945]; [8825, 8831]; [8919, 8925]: 0.008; 0.121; 0.18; 0.01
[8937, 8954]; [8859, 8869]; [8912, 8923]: 0.007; -0.004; -0.11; 0.24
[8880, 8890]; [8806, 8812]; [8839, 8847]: 0.023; 0.053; 0.53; 0.05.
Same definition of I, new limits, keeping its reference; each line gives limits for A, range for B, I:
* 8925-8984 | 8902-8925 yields -0.08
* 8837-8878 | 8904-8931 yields 0.02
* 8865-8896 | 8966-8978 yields 0.07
